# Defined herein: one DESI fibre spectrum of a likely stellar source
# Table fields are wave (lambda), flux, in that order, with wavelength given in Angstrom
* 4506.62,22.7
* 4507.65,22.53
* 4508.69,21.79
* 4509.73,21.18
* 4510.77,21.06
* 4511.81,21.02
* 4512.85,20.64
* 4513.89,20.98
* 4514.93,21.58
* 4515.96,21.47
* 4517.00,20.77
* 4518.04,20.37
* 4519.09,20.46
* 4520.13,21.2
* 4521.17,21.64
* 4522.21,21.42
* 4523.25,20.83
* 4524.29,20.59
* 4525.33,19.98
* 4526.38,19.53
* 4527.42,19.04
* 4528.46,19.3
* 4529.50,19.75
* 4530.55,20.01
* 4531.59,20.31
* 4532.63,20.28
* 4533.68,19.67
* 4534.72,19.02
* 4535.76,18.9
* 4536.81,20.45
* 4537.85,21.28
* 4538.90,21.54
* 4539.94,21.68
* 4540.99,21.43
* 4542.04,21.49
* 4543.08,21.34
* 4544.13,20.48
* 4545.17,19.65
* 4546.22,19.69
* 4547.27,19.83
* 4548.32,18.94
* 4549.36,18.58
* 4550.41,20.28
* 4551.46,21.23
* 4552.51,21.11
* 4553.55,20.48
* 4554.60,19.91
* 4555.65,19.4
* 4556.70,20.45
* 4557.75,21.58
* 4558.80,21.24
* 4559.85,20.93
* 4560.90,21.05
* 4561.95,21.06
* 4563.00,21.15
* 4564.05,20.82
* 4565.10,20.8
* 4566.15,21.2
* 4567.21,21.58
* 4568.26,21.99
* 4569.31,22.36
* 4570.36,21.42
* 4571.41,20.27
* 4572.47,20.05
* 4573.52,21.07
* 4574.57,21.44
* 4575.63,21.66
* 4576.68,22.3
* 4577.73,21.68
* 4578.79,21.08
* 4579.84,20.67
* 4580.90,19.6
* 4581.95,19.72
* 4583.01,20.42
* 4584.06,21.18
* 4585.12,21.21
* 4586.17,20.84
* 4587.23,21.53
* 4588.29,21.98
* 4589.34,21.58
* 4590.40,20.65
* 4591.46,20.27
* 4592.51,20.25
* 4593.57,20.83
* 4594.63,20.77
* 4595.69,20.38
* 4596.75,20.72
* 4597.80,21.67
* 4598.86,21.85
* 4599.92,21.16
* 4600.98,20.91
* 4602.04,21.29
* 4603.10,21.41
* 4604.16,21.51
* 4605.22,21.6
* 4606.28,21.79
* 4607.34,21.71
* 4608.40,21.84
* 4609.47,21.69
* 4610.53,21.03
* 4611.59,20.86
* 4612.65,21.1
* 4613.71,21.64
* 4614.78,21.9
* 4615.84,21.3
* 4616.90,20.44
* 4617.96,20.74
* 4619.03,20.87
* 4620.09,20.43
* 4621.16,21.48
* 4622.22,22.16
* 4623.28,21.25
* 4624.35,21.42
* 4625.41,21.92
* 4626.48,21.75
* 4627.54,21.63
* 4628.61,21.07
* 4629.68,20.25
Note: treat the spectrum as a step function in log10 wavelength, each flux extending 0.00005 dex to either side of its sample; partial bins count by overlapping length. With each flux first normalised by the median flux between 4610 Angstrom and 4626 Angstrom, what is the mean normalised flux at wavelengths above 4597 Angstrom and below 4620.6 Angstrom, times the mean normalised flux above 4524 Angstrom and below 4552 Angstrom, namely 0.951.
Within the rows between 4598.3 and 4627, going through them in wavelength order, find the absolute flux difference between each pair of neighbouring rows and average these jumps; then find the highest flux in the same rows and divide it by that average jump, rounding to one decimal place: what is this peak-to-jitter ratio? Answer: 58.4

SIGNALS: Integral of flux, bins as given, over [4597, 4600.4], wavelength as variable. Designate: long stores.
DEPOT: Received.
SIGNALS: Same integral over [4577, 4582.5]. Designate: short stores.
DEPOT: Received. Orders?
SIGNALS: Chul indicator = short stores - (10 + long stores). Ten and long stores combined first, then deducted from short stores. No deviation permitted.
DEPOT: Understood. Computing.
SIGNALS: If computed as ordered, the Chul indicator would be 30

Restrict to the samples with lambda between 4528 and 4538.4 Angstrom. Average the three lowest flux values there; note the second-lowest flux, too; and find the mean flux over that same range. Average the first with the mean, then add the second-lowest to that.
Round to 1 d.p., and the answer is 38.5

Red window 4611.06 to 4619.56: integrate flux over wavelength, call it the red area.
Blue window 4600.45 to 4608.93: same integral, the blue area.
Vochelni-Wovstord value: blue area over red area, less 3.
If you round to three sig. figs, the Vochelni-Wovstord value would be -1.98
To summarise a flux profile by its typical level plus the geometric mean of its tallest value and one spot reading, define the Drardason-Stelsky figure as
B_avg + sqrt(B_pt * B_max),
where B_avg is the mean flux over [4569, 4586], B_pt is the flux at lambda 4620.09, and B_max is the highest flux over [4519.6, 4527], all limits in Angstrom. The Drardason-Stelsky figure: 42.0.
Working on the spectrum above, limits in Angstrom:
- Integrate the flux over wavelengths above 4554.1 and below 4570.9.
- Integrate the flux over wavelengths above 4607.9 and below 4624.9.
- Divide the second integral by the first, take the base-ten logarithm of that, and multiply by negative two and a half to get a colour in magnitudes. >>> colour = -0.023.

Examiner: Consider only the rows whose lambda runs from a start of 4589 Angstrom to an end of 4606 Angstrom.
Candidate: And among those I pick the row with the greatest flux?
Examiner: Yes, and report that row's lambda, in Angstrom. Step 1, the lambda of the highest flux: 4598.86 Angstrom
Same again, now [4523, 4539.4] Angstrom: 4538.90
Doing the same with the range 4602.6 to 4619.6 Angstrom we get 4614.78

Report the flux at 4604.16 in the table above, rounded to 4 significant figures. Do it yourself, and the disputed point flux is 21.51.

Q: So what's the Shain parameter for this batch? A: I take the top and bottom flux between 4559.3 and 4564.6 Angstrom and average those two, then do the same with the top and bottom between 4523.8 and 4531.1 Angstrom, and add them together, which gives 40.8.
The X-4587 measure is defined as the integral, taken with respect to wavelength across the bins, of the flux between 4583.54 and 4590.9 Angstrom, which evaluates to 157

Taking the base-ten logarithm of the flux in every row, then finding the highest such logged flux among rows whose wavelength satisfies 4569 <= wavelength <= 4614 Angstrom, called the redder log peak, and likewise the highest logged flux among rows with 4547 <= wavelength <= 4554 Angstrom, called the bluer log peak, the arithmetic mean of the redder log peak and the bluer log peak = 1.34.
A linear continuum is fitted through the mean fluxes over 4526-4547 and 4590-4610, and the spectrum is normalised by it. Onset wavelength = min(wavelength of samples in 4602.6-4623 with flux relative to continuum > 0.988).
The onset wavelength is 4603.10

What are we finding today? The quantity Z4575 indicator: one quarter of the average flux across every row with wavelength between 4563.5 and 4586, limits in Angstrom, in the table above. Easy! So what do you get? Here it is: 5.27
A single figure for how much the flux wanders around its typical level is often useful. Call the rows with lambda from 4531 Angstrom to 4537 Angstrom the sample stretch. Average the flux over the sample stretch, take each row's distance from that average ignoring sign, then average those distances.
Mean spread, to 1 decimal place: 0.6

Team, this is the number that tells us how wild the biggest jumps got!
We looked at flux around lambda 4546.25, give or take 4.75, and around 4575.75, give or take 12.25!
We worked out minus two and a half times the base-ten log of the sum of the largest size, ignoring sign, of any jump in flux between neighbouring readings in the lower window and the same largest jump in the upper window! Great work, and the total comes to -1.14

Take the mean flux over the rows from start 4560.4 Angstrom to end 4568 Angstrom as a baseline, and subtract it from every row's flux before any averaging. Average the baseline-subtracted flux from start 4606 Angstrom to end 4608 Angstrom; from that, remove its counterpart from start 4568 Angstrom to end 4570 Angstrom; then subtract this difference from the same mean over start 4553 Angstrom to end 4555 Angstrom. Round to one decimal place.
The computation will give -0.5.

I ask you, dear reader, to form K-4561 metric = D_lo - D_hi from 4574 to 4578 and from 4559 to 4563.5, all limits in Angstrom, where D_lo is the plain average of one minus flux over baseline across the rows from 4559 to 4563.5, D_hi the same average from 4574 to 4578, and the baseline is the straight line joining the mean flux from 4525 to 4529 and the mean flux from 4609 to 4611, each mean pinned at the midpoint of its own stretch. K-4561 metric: 0.02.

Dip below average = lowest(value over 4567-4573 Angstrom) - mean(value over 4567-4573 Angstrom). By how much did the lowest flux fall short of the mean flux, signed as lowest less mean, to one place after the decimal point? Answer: -1.2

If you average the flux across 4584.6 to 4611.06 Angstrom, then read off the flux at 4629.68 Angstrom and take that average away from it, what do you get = -1.0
